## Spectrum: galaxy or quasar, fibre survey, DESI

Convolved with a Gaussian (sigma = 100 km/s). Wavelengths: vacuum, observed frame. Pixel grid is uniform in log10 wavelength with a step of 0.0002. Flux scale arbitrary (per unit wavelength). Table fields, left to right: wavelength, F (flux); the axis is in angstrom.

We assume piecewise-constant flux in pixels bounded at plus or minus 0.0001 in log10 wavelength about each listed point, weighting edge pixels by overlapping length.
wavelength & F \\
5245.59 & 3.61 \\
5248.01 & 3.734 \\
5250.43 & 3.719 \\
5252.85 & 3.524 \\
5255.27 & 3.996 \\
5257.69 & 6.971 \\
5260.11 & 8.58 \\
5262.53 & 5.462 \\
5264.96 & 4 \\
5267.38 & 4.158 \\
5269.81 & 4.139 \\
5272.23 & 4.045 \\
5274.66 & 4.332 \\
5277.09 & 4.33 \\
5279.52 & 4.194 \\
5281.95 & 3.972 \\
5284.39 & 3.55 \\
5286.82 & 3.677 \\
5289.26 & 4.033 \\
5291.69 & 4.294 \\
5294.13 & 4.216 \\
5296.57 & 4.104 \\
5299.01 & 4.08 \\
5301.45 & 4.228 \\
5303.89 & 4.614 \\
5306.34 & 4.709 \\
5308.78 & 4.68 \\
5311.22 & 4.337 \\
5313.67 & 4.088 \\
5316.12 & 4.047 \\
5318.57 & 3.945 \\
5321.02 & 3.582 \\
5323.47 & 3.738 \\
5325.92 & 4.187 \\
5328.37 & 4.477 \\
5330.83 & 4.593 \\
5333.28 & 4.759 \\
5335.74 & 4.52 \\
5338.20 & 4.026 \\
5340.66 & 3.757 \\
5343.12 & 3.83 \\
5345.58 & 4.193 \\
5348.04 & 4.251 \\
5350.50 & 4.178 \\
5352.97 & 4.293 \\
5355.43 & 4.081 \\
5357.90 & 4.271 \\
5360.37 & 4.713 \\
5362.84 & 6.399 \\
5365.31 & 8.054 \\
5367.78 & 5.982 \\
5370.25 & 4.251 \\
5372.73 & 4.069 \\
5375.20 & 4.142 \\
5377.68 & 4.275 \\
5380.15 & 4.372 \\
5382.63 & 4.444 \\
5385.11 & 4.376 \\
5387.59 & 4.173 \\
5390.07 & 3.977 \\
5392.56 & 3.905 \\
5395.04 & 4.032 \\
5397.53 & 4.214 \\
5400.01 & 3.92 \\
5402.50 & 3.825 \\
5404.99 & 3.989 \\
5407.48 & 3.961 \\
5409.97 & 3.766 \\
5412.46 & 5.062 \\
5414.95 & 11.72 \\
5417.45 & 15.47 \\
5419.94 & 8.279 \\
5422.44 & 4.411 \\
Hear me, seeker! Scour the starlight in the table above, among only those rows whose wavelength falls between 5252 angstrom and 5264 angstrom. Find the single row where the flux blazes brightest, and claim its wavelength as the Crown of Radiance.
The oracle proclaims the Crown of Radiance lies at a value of 5260.11 angstrom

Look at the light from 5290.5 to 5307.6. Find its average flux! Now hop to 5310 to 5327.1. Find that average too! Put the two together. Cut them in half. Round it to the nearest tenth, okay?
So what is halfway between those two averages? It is 4.2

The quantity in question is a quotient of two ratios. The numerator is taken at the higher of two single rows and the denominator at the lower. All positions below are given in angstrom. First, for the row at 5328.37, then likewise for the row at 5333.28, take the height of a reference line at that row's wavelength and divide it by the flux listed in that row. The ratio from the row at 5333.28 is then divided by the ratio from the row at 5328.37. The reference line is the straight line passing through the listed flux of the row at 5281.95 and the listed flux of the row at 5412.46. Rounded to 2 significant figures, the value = 0.95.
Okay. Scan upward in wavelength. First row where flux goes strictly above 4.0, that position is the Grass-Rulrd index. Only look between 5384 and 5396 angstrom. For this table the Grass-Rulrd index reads 5385.11 angstrom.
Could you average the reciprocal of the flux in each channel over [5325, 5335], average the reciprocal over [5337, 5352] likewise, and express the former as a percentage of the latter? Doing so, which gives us 90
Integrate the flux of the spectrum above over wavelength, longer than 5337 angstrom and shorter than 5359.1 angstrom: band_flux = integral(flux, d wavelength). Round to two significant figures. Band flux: 91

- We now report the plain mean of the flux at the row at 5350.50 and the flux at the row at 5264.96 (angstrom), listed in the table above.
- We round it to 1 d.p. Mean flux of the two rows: 4.1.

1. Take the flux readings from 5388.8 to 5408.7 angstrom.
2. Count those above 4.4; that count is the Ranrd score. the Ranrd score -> 0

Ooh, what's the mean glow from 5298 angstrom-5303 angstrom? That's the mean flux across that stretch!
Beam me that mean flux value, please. 4.2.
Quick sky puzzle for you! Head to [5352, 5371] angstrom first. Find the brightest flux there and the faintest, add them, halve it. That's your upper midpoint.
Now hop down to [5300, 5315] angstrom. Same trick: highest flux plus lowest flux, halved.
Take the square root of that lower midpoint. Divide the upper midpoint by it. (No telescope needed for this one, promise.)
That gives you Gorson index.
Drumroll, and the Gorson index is 2.89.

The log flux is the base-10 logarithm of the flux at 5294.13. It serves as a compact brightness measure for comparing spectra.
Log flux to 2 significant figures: 0.62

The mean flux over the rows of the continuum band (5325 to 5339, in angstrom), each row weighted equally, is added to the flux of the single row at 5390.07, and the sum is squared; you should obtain 71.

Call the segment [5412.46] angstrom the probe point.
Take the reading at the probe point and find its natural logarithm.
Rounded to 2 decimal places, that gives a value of 1.62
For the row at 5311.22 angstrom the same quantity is 1.47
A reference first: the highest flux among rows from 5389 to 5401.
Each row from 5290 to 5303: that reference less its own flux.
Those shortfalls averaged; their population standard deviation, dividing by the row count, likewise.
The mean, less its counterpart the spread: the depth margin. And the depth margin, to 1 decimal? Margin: -0.1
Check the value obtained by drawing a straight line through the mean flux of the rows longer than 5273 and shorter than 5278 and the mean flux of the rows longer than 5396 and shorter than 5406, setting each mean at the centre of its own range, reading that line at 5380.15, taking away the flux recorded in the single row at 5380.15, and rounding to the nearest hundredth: -0.33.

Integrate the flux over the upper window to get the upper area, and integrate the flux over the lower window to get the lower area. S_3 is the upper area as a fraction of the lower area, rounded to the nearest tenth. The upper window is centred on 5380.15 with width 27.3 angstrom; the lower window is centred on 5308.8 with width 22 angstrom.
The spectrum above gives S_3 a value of 1.3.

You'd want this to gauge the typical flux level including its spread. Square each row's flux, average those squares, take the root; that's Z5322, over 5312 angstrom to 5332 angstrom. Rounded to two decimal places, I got 4.09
